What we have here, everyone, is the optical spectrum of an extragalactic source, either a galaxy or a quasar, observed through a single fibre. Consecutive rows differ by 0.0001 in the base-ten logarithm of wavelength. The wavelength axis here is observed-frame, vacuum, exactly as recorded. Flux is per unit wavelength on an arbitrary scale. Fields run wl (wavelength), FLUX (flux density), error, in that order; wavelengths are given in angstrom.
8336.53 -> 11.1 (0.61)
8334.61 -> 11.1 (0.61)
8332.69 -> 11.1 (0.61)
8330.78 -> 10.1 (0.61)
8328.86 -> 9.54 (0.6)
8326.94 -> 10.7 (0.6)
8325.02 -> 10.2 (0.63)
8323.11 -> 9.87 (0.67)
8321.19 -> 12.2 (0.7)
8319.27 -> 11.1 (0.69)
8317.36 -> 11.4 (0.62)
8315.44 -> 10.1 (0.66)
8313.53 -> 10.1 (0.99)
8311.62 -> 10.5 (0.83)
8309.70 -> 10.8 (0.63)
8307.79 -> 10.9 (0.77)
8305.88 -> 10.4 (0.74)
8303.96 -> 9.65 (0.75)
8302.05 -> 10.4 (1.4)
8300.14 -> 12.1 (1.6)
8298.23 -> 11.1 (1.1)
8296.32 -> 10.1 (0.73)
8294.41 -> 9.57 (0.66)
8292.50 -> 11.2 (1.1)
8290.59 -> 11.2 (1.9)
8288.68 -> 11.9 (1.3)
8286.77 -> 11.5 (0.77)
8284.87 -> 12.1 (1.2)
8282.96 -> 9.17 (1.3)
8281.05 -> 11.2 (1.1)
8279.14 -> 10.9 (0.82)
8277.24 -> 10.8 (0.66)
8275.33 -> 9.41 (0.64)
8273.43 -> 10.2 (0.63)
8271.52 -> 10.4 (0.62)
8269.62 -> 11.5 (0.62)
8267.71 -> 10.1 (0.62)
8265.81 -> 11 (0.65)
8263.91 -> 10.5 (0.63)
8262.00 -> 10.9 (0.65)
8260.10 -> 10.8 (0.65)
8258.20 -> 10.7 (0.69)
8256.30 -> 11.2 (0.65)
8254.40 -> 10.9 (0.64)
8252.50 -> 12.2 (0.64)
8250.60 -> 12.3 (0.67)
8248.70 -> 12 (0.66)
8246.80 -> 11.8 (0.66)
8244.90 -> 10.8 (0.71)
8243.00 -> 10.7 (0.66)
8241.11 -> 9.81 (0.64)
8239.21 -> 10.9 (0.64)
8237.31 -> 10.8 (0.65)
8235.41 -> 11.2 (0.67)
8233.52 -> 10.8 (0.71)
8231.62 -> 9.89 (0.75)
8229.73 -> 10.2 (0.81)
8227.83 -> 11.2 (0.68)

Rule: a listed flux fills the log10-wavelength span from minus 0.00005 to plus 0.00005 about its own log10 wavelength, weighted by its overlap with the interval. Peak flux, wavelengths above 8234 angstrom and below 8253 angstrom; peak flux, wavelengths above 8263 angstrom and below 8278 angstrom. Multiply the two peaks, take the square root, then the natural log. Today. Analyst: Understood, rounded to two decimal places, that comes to 2.48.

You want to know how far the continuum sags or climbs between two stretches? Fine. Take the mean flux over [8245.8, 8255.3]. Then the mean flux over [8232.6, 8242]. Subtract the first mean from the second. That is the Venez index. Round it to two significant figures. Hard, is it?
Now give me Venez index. -1.1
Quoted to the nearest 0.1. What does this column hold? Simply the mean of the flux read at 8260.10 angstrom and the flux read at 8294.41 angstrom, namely 10.2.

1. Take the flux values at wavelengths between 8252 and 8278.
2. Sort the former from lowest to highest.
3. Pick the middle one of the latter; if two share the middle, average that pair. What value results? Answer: 10.8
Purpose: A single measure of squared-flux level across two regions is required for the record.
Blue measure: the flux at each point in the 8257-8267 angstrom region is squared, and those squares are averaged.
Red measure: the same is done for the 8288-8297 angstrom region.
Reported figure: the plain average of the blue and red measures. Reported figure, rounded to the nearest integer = 117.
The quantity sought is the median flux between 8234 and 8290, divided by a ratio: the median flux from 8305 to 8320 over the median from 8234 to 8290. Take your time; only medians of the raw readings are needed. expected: 11.2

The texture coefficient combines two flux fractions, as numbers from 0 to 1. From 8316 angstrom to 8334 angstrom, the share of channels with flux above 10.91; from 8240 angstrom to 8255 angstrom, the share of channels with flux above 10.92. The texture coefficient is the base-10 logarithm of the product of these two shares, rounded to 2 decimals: -0.65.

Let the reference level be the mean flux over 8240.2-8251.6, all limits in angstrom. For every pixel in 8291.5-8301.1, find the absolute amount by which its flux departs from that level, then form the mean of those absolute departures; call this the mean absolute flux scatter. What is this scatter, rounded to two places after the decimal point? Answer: 0.77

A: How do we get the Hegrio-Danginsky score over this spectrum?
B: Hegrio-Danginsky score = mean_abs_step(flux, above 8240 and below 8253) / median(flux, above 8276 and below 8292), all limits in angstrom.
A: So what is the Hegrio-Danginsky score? 0.0385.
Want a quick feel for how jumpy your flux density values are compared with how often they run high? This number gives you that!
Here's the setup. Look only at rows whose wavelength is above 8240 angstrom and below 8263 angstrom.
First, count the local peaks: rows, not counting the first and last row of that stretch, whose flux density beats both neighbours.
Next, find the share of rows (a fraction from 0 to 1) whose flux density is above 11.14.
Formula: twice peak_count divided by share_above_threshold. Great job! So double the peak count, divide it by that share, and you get 10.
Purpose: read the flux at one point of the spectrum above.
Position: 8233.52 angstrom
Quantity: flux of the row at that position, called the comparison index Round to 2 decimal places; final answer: 10.80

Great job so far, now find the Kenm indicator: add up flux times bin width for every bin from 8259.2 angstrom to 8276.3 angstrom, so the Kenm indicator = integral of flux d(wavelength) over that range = 180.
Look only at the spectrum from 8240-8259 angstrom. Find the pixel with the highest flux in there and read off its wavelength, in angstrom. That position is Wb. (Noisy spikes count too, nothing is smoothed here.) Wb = 8250.60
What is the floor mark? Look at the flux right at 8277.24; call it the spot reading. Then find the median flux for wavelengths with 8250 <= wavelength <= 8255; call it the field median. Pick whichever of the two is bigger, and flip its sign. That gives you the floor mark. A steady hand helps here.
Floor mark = -12.2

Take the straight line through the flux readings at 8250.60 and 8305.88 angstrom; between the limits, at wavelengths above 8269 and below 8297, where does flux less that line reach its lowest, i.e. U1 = 8275.33 angstrom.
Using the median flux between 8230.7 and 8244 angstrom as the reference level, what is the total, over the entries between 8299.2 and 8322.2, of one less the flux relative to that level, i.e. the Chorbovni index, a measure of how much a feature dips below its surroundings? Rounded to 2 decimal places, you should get 0.00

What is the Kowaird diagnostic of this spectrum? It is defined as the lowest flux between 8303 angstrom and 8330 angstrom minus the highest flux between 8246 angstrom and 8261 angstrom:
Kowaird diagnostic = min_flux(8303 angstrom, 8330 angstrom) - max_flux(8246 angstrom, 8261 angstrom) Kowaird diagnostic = -2.8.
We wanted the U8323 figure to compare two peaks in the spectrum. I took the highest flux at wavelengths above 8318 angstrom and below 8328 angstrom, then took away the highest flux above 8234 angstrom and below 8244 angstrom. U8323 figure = 1.0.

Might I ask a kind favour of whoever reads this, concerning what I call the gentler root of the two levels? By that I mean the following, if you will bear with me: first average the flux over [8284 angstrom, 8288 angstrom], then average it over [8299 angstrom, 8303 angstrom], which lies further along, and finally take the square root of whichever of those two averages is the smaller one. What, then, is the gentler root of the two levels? 3.35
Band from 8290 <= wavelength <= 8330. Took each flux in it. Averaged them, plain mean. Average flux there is 10.6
